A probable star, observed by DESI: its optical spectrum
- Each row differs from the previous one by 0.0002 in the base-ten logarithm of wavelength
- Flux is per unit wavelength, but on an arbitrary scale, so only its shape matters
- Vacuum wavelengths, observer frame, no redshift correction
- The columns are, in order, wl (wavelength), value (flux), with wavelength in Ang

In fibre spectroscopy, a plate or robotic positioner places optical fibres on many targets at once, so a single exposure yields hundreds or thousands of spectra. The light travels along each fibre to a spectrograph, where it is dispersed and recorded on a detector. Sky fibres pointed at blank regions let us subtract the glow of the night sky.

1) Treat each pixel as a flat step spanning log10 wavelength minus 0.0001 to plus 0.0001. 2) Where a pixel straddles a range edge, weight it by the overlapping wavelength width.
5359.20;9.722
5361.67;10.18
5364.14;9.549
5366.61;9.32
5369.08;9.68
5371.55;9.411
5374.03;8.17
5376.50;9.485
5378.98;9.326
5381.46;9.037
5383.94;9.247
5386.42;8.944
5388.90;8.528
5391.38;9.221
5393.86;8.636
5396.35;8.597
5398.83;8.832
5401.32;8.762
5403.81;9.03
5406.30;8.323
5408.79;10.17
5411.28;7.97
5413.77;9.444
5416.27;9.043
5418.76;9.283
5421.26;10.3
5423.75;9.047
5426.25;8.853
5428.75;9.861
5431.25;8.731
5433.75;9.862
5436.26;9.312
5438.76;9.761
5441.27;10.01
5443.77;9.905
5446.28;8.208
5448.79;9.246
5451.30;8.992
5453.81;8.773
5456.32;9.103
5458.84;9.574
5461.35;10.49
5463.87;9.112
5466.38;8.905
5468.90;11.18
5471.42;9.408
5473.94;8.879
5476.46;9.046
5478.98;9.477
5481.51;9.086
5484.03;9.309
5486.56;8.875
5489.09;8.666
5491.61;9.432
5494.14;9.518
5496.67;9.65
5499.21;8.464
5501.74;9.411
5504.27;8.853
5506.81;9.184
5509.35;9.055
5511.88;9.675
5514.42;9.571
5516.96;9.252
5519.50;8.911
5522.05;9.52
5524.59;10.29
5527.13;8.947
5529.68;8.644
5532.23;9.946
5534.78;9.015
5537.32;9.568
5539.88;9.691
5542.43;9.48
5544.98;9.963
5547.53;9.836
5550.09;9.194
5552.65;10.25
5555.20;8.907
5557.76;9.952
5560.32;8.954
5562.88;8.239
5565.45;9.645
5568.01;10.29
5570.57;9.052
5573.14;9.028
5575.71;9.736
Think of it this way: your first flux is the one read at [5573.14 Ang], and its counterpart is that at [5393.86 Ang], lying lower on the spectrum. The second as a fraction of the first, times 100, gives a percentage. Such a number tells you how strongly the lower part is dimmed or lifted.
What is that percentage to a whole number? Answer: 96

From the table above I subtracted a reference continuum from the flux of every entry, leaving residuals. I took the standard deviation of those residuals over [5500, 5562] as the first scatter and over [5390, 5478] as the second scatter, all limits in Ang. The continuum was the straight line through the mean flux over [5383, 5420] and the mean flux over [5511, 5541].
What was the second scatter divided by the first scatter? 1.4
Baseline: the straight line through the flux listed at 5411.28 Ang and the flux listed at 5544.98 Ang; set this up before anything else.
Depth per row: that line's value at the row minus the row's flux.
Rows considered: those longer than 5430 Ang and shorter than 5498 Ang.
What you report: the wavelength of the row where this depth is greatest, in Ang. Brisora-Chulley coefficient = 5489.09 Ang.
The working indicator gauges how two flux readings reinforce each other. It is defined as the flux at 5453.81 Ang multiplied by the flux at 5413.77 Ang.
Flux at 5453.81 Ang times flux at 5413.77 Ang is 83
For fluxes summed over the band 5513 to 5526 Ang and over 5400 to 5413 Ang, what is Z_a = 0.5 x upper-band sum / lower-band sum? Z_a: 0.537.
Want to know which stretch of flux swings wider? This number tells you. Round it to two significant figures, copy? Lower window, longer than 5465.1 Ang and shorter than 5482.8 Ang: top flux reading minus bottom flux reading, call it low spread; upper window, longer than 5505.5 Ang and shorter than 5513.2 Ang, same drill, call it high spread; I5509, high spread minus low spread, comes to -1.7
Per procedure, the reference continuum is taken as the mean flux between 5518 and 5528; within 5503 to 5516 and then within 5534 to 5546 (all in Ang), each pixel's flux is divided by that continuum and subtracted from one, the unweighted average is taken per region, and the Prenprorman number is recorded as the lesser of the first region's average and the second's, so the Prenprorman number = -0.013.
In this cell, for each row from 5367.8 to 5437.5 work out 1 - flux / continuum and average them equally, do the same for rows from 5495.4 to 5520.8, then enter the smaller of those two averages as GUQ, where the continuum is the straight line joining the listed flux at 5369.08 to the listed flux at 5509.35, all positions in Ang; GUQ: -0.016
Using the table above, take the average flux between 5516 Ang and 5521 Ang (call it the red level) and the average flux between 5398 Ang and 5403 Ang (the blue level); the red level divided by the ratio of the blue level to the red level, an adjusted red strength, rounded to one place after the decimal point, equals 9.4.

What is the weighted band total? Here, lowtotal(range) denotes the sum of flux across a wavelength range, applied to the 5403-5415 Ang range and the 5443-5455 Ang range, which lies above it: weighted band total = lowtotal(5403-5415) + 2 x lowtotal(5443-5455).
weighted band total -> 135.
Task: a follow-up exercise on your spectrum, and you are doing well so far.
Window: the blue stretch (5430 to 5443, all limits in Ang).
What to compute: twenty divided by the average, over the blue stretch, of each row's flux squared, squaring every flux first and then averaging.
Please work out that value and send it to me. 0.219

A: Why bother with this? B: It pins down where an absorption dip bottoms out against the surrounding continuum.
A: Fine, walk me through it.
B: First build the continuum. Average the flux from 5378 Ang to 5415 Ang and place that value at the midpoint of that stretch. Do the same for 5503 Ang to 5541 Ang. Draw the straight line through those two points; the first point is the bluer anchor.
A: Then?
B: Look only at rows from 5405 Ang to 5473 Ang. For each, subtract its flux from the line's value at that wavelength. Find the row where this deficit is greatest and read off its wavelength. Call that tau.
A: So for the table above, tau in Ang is 5411.28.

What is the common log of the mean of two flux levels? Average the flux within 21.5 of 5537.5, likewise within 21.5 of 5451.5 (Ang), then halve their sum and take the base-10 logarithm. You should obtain 0.976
